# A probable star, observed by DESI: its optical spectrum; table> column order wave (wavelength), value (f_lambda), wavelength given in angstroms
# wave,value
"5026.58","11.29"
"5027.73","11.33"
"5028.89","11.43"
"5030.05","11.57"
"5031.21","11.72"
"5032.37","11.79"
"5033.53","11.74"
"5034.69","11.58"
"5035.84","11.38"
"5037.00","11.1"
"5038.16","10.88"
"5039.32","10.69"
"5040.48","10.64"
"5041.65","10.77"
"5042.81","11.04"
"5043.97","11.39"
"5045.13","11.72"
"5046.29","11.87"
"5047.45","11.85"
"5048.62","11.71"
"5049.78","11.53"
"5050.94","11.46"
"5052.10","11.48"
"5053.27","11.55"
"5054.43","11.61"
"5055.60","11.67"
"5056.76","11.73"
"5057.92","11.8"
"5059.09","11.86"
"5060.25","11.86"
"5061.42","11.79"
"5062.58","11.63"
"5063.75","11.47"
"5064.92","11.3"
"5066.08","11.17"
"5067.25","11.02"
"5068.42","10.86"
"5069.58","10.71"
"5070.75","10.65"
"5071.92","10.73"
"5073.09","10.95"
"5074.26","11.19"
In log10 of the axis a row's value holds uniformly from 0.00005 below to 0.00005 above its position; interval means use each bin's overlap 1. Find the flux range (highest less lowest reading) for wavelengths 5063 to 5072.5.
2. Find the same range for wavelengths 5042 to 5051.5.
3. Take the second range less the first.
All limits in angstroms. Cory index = 0.01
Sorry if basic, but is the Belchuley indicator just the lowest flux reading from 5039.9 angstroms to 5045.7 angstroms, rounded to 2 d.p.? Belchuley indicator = 10.64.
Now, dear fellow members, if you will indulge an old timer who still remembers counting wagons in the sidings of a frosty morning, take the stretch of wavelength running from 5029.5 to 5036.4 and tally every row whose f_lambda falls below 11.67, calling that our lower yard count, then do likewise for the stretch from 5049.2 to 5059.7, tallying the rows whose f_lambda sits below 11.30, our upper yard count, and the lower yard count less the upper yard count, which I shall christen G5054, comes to 3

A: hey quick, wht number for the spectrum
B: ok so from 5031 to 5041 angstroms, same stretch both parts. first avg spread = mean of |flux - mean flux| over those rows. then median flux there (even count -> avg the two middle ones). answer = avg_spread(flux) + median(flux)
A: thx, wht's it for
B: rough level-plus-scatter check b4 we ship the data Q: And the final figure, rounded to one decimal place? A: 11.8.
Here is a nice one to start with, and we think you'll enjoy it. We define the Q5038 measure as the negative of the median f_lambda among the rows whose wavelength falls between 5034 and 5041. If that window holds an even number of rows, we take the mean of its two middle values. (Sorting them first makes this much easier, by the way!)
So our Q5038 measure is -11.0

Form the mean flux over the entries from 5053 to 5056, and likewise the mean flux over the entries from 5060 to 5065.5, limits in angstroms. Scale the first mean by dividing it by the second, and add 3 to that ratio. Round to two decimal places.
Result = 4.00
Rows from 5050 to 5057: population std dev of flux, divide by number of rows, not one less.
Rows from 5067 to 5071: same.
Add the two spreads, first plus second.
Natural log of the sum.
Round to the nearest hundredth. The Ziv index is -1.42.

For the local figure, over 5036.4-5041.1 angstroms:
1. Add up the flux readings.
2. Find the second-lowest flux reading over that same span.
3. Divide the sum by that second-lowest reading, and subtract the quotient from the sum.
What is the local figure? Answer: 39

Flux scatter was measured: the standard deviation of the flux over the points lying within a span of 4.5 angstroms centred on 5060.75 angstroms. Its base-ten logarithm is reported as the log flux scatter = -1.0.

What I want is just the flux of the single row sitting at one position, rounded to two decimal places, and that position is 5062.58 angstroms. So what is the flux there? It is 11.63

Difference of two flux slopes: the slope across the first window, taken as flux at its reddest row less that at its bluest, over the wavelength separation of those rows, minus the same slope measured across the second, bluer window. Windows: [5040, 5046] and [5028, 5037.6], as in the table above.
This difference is 0.27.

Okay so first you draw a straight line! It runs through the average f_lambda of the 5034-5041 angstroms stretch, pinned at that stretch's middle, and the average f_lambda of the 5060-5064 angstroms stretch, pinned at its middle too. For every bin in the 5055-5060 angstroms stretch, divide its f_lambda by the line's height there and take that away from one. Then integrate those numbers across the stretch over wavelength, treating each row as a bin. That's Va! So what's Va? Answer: -0.1 angstroms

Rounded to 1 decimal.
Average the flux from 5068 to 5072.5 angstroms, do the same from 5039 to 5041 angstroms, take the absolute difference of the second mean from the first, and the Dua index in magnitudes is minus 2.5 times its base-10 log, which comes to 2.8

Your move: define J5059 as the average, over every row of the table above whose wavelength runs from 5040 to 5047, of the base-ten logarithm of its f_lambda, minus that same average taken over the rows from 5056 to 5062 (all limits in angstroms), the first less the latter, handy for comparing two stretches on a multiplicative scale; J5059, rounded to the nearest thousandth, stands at -0.022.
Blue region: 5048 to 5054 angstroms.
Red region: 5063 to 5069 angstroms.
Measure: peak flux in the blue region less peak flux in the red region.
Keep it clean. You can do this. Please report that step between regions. 0.24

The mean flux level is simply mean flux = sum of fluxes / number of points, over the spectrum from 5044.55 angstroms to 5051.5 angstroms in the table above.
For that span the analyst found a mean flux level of 11.69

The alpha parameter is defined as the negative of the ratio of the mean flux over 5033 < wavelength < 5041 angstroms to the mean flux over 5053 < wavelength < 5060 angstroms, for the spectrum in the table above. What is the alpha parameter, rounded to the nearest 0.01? -0.95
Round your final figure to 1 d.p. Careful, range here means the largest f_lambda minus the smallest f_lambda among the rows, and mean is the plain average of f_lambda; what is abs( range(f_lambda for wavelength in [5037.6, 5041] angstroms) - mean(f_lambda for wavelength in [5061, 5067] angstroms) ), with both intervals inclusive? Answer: 11.2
